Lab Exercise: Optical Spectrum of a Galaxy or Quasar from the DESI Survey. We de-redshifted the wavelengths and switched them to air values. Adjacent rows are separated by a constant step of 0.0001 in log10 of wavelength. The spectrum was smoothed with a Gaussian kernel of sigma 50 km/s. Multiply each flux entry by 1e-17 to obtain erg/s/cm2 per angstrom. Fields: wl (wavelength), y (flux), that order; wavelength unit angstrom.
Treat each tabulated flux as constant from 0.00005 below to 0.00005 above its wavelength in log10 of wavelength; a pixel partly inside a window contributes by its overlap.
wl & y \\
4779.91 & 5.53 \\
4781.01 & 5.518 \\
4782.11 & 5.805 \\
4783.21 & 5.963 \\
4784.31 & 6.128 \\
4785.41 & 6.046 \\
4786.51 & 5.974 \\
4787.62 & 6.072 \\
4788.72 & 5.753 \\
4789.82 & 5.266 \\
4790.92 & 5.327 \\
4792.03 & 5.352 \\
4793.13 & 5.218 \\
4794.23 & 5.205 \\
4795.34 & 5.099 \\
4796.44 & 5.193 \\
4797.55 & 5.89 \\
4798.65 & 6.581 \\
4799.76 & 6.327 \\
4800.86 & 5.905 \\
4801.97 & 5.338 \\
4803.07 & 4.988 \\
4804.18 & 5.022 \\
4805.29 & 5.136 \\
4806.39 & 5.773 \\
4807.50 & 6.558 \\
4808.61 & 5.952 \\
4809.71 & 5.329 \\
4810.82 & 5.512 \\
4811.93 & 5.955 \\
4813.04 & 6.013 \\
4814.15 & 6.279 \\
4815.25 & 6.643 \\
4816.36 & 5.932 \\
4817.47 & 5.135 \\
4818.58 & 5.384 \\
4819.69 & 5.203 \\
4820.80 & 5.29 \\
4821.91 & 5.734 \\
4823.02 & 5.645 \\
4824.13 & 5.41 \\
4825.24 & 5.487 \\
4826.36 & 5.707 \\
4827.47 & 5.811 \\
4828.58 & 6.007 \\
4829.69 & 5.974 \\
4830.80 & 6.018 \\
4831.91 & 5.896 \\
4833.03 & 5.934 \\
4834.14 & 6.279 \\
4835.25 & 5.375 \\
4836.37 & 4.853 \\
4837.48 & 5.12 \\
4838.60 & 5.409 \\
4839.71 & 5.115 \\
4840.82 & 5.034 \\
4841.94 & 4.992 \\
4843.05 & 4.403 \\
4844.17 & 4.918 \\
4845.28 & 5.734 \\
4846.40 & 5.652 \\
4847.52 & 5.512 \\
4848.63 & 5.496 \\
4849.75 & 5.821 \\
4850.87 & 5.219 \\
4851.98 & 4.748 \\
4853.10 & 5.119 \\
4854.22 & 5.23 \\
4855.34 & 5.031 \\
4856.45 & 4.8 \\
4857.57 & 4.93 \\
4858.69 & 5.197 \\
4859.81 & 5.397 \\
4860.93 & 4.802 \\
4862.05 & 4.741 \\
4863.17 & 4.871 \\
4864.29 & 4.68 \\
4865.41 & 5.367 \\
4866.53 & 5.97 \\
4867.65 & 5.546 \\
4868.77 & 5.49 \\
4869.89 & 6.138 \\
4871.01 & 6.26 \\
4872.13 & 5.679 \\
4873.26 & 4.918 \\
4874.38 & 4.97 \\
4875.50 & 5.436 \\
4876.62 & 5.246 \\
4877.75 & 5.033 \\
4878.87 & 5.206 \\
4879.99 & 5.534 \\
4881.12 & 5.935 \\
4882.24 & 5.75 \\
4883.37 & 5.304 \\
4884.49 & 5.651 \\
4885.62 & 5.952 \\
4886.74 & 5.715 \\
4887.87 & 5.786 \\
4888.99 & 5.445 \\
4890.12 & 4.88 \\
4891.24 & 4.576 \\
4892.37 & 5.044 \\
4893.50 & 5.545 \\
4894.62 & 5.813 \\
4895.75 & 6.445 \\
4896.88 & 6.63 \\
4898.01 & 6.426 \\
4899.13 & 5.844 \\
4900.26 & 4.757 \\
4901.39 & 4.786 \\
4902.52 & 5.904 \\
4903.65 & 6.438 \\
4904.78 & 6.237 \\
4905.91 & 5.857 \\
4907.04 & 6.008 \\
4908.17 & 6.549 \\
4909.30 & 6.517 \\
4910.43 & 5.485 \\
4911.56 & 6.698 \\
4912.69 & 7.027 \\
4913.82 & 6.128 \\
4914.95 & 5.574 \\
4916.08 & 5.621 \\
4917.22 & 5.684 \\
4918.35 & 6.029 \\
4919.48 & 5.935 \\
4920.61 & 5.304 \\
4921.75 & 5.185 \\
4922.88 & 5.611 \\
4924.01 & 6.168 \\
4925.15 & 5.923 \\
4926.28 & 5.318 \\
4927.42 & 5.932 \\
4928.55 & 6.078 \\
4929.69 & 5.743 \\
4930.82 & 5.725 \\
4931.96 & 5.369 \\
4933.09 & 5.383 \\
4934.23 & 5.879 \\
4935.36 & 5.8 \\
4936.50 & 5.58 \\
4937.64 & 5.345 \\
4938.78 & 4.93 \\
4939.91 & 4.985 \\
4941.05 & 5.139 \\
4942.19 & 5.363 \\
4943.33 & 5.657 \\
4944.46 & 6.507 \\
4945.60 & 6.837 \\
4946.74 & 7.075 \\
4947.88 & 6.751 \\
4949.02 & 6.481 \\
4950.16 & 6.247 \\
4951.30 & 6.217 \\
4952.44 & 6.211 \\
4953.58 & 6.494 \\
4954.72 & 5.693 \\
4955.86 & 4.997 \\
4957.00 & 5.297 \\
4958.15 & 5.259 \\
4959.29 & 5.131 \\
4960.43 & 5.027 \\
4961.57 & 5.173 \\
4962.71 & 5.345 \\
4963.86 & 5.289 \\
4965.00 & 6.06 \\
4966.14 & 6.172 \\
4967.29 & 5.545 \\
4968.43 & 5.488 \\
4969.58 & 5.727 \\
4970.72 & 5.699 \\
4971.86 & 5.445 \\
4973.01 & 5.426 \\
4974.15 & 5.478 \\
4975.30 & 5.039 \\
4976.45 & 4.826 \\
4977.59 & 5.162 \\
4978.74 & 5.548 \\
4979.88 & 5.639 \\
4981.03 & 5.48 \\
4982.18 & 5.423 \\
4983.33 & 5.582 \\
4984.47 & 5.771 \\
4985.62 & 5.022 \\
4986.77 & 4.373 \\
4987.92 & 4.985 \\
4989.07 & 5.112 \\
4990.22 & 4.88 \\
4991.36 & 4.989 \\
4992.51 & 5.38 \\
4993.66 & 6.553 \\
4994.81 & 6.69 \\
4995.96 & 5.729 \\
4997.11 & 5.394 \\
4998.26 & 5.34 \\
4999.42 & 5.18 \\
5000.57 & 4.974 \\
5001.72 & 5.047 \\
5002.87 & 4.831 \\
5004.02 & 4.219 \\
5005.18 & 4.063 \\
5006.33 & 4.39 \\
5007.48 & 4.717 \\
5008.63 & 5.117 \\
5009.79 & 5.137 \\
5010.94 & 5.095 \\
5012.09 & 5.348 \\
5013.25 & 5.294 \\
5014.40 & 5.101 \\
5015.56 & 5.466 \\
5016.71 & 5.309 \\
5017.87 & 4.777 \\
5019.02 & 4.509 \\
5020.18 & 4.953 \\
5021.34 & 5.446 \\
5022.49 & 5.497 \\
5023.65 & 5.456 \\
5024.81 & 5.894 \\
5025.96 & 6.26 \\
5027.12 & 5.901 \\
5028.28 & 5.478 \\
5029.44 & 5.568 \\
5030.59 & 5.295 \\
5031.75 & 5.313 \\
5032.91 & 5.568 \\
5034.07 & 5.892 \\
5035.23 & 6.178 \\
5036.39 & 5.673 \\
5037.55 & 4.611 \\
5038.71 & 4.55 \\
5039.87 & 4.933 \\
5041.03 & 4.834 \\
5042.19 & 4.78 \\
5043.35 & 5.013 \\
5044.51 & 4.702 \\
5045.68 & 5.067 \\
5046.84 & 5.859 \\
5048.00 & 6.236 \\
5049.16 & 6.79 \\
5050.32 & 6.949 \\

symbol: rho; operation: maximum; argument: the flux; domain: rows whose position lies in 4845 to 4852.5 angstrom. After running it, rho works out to 5.821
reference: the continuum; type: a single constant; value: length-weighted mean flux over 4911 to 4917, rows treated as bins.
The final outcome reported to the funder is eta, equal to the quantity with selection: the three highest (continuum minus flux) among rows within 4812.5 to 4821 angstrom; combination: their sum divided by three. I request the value 0.97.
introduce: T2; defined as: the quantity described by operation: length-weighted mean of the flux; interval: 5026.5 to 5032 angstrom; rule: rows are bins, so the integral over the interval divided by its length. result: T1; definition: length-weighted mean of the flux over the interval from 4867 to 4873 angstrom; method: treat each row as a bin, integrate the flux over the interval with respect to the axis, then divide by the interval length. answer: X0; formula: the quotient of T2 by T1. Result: 0.96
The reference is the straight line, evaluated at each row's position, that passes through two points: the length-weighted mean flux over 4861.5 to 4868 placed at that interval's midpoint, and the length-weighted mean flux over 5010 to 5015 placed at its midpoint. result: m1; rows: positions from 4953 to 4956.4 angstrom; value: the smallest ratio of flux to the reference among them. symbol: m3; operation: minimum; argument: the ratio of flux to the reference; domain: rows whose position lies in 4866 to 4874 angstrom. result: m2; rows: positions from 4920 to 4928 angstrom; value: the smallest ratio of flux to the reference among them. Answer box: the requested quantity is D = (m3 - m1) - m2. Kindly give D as -1.01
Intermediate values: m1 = 0.96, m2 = 1.00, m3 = 0.95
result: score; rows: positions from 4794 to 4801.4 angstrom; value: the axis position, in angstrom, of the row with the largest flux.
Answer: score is 4798.65 angstrom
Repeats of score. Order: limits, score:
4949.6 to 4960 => 4953.58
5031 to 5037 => 5035.23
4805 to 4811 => 4807.50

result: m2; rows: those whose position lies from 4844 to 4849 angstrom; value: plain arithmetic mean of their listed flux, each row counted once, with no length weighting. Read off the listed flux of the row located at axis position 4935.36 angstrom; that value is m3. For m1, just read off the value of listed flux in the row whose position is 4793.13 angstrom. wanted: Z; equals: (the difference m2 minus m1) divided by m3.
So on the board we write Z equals 0.04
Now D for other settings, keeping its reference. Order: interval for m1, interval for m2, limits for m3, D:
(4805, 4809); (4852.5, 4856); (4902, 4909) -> -0.83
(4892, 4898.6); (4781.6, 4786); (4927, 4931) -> -0.99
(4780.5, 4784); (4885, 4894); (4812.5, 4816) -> -0.79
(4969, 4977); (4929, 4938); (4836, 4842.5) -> -1.02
